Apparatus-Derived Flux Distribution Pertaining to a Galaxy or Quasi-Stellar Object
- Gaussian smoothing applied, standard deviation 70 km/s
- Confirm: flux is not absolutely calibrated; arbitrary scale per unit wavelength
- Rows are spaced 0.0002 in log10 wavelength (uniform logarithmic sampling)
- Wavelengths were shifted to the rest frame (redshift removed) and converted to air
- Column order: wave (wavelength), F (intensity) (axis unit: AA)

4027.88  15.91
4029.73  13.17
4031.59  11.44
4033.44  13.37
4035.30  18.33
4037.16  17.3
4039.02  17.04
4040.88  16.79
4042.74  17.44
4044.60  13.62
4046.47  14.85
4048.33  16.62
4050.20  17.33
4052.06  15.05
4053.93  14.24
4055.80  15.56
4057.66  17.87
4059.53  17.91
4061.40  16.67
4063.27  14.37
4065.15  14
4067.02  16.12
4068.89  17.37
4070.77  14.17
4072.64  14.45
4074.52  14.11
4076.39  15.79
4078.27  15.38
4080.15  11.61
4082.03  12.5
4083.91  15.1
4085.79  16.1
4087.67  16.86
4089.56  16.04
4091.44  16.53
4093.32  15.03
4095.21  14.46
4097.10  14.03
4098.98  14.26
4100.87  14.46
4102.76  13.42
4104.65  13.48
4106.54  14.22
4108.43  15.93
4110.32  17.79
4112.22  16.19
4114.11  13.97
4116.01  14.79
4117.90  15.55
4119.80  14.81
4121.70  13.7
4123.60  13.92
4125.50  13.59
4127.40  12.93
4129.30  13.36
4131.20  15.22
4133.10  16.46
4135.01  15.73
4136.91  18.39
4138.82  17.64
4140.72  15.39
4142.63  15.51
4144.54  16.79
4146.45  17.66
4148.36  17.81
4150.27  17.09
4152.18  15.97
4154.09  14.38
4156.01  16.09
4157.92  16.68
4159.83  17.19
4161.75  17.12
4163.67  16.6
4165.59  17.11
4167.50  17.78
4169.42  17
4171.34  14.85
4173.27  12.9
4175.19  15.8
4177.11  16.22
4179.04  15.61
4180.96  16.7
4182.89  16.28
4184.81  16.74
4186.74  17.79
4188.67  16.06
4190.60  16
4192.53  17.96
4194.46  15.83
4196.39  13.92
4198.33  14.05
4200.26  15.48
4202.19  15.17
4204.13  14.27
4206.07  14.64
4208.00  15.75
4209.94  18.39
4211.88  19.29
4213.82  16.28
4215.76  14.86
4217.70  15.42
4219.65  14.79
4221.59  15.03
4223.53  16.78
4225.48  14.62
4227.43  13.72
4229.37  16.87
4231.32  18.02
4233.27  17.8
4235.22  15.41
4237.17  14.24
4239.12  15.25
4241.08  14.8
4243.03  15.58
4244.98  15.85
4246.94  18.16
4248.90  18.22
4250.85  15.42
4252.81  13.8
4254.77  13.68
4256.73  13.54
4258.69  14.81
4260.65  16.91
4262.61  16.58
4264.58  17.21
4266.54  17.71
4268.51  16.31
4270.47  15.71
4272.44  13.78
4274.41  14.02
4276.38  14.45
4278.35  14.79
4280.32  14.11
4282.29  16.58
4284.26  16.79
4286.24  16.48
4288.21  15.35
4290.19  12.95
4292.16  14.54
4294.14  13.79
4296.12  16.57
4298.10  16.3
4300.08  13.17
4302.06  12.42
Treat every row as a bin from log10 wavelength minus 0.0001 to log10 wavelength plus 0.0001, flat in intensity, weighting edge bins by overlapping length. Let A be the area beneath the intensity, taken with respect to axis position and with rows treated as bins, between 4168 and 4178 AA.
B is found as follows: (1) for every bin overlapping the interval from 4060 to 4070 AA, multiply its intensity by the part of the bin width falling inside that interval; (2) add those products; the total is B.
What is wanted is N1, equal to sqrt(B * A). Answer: 156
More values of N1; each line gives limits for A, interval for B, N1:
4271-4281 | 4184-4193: 147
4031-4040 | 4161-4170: 147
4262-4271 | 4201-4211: 154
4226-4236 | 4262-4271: 157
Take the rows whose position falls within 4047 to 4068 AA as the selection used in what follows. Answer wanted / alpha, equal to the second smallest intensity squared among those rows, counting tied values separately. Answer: 203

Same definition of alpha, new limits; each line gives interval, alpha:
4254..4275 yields 187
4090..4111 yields 182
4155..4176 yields 221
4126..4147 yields 178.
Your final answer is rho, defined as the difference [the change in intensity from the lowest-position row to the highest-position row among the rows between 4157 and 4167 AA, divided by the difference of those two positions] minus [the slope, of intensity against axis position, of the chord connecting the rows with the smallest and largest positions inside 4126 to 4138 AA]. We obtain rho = -0.5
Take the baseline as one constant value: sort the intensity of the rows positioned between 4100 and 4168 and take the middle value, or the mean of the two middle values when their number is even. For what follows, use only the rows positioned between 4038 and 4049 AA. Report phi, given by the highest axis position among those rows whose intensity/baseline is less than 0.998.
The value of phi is 4046.47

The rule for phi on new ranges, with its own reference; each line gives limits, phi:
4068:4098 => 4097.10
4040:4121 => 4119.80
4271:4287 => 4280.32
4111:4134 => 4131.20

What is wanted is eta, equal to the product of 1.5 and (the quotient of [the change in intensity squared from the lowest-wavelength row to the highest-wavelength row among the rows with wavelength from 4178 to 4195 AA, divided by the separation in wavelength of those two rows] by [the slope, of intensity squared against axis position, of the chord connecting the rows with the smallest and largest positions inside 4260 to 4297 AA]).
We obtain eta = -2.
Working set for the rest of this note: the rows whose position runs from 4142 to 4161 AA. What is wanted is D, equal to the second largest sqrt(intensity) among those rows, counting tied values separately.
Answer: 4.20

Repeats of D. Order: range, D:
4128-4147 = 4.20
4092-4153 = 4.22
